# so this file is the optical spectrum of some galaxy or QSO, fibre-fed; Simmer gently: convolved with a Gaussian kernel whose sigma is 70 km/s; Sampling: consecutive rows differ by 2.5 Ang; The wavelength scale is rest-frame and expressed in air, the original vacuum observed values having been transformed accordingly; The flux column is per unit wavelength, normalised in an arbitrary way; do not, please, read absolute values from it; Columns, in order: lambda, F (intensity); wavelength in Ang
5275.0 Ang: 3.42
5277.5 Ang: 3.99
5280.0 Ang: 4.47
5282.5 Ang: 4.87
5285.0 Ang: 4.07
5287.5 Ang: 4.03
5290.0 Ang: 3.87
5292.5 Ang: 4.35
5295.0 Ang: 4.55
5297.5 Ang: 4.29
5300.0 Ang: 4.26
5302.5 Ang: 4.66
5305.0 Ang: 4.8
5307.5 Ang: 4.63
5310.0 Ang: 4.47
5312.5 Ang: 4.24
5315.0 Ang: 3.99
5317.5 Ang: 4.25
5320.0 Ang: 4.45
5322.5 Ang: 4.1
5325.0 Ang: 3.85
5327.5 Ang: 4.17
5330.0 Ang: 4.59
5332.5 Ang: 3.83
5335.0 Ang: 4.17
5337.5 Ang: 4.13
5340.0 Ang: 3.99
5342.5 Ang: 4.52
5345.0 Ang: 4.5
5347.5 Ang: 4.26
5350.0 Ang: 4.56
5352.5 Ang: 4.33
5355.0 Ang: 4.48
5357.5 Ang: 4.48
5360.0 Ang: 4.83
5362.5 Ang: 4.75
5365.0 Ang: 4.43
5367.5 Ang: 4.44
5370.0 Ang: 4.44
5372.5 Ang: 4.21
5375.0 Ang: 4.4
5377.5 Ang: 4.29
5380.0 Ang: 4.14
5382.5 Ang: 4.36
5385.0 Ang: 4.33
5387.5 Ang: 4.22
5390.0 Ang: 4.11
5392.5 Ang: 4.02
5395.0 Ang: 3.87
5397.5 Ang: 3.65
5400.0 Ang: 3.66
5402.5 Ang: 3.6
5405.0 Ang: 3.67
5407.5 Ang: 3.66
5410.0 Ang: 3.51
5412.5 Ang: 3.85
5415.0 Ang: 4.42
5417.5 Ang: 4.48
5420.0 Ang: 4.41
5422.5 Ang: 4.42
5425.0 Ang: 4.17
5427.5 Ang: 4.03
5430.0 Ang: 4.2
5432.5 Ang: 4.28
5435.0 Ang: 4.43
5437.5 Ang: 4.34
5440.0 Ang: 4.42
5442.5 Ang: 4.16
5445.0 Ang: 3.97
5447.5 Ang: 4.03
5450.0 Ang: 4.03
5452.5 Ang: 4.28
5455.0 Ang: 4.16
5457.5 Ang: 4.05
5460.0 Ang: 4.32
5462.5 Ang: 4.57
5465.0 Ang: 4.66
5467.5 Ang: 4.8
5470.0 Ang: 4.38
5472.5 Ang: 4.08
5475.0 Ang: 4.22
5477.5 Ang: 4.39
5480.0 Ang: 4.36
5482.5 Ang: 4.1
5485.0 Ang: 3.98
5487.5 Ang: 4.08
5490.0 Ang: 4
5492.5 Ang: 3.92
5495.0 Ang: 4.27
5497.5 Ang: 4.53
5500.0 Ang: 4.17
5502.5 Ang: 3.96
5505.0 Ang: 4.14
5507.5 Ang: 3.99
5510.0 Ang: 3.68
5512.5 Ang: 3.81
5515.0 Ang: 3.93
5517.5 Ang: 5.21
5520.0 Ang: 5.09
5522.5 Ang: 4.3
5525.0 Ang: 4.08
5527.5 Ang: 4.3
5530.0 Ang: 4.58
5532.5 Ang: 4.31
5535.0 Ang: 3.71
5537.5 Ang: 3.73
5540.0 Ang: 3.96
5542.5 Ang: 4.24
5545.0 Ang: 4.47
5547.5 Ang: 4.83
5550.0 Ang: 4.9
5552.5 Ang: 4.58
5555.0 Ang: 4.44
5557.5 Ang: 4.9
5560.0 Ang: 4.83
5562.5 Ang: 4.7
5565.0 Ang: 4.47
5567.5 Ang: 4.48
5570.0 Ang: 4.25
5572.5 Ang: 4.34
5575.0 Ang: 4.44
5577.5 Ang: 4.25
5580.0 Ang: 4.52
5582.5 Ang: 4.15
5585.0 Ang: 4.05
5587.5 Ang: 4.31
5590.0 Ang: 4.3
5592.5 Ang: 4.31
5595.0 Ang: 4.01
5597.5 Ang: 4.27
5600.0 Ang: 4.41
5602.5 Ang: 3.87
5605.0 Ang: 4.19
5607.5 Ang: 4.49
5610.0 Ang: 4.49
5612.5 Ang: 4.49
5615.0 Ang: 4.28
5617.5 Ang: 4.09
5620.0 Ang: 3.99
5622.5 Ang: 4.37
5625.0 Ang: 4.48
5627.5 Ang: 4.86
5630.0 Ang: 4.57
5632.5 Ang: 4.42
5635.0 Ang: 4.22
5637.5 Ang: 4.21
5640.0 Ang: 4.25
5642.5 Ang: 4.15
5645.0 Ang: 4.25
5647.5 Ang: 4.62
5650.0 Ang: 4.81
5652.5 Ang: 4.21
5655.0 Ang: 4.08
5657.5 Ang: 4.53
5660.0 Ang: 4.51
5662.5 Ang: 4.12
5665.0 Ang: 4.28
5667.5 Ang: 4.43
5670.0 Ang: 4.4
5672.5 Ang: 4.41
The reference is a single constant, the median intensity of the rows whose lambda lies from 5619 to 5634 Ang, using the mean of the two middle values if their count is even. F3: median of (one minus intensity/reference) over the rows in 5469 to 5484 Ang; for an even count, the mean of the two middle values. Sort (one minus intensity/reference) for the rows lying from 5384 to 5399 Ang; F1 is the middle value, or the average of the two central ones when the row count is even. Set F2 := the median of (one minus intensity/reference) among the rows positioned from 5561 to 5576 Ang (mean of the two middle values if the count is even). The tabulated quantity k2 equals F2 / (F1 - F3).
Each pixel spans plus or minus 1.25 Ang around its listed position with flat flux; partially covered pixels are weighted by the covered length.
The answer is 0.0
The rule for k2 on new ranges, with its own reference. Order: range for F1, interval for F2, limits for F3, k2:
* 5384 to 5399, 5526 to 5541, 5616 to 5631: 0.9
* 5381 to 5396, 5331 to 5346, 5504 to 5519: -1.5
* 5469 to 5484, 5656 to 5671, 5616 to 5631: 0.3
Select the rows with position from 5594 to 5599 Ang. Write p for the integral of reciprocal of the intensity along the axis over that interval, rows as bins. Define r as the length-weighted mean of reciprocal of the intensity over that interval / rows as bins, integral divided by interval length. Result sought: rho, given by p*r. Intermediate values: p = 1.2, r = 0.241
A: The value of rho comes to 0.3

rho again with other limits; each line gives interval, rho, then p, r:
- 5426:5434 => 0.5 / 1.9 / 0.240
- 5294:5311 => 0.8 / 3.8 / 0.221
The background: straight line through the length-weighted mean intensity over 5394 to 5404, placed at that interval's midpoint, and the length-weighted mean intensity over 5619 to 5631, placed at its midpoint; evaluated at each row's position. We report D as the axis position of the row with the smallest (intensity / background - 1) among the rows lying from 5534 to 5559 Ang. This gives 5535.0 Ang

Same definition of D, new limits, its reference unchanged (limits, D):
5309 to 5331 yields 5325.0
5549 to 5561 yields 5555.0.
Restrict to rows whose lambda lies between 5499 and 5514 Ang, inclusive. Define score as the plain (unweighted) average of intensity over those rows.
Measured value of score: 3.96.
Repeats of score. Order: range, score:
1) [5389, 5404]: 3.82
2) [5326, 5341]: 4.15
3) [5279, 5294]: 4.28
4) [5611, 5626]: 4.28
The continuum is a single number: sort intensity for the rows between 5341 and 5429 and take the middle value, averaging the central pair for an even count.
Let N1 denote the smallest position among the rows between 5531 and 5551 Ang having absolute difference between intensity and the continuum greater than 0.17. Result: 5535.0 Ang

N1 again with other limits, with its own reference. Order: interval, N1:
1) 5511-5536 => 5512.5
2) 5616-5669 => 5617.5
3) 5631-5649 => 5642.5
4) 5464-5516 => 5465.0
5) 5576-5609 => 5580.0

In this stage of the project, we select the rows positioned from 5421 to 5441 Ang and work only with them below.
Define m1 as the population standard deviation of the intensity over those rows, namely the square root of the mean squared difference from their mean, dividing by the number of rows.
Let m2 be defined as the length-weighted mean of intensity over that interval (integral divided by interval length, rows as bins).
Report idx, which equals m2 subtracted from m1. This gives -4.15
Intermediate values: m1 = 0.135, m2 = 4.29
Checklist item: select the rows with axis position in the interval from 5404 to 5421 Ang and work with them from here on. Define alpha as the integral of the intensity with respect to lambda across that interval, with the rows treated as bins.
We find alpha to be 68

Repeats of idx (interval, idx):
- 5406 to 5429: -3.76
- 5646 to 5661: -4.21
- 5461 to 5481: -4.21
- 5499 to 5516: -3.79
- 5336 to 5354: -4.13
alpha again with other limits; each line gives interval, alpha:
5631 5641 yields 43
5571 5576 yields 22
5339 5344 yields 21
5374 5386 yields 52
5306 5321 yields 65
